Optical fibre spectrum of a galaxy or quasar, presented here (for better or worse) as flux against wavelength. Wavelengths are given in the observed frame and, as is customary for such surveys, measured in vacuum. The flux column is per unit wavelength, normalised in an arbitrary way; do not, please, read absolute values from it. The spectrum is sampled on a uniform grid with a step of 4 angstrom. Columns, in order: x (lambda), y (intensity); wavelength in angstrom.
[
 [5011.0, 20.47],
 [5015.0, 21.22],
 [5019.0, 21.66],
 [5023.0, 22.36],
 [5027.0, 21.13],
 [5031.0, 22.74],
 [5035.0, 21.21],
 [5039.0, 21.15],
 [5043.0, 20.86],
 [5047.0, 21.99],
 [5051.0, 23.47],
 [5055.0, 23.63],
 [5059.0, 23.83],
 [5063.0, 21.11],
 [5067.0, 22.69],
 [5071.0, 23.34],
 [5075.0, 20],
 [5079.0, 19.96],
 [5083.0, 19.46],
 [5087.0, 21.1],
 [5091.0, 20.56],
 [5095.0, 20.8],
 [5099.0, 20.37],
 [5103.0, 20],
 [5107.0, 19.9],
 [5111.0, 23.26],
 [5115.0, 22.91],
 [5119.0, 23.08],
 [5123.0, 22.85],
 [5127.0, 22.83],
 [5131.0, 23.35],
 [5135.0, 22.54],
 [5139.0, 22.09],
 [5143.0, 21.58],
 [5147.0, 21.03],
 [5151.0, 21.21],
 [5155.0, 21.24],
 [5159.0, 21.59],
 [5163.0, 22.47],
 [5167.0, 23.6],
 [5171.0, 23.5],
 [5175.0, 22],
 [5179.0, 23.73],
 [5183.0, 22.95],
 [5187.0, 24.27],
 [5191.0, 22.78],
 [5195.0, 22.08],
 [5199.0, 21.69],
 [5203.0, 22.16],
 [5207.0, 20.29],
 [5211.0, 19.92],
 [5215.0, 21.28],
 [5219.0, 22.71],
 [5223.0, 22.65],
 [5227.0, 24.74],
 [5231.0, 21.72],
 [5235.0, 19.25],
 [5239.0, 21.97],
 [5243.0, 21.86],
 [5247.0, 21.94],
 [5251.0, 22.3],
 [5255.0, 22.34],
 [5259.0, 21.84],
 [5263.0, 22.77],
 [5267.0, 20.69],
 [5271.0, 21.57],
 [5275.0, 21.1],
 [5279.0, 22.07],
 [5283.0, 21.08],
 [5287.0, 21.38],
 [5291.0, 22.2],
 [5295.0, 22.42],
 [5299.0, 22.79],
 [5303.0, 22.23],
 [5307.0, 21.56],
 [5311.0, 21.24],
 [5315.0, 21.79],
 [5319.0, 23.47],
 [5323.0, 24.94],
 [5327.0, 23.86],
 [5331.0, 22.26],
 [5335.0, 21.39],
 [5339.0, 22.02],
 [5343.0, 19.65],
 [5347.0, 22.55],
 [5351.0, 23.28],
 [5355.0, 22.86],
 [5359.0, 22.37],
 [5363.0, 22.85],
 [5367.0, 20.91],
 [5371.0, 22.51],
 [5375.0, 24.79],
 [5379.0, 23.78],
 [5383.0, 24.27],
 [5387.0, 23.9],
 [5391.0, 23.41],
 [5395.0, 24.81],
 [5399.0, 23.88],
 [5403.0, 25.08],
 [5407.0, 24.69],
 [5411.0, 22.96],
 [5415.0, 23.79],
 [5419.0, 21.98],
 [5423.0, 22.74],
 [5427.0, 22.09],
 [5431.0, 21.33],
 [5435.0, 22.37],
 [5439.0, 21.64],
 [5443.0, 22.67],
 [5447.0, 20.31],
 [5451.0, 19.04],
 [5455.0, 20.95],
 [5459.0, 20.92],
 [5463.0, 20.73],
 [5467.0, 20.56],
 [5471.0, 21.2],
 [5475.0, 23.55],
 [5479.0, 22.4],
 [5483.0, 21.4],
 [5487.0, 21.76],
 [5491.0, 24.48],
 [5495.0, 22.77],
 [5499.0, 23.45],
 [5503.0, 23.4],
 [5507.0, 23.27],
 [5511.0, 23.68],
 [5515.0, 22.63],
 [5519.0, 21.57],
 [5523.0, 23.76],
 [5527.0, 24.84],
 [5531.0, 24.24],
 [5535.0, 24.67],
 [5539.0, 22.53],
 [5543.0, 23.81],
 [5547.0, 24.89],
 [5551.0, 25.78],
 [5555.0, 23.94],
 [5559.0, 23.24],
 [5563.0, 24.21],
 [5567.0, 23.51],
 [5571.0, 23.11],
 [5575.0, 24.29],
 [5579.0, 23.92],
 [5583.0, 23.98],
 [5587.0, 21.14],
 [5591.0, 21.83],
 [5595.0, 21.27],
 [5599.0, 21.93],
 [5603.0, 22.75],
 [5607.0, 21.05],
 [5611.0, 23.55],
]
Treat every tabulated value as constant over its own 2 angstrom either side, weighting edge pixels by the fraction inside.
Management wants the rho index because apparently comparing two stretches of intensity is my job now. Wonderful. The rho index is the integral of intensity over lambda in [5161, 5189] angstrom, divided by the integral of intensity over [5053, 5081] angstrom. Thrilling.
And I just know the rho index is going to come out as 1.05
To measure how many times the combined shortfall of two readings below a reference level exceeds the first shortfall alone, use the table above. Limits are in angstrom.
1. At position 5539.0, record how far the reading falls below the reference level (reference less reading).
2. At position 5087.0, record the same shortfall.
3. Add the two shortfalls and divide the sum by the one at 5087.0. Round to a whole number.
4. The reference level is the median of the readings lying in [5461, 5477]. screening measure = 13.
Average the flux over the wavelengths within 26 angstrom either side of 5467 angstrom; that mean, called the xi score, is 21.5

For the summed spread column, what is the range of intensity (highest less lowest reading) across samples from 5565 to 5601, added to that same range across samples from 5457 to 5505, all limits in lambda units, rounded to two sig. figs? 7.1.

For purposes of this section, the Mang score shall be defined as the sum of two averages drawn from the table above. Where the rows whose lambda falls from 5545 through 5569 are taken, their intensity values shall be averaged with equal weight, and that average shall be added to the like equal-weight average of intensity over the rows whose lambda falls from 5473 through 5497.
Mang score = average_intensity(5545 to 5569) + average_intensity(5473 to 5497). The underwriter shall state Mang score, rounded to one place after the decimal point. 47.0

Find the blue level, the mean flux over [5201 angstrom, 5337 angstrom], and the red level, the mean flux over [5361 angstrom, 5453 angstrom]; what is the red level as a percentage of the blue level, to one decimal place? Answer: 103.9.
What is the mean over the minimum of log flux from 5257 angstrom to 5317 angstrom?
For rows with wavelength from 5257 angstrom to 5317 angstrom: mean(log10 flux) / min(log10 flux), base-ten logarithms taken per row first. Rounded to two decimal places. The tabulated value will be 1.02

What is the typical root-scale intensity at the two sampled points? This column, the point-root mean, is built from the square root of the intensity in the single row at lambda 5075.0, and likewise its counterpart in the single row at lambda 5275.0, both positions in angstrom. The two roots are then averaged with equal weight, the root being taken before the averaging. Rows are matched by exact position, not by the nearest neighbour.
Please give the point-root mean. 4.5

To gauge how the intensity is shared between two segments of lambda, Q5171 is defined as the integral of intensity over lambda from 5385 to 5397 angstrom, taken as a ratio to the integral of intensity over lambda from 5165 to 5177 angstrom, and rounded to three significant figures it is 1.04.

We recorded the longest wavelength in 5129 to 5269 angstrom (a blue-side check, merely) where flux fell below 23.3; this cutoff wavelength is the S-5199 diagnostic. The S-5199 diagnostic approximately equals 5267.0 angstrom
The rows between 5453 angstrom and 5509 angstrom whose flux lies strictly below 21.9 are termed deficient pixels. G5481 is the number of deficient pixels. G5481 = 7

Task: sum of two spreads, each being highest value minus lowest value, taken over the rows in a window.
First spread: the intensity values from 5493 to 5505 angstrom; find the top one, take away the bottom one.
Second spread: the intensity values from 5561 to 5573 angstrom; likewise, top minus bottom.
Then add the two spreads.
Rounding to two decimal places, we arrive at 1.78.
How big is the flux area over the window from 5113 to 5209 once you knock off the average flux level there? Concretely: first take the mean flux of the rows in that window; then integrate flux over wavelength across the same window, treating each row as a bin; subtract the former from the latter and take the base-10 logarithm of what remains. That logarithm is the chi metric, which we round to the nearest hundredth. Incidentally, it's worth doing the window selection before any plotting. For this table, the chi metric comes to 3.33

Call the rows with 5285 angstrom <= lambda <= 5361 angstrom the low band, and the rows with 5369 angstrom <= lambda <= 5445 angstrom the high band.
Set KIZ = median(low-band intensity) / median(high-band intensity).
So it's 0.95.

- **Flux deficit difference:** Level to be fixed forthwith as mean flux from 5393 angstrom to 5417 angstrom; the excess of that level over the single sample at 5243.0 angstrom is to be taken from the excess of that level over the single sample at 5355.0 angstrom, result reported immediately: -1.0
